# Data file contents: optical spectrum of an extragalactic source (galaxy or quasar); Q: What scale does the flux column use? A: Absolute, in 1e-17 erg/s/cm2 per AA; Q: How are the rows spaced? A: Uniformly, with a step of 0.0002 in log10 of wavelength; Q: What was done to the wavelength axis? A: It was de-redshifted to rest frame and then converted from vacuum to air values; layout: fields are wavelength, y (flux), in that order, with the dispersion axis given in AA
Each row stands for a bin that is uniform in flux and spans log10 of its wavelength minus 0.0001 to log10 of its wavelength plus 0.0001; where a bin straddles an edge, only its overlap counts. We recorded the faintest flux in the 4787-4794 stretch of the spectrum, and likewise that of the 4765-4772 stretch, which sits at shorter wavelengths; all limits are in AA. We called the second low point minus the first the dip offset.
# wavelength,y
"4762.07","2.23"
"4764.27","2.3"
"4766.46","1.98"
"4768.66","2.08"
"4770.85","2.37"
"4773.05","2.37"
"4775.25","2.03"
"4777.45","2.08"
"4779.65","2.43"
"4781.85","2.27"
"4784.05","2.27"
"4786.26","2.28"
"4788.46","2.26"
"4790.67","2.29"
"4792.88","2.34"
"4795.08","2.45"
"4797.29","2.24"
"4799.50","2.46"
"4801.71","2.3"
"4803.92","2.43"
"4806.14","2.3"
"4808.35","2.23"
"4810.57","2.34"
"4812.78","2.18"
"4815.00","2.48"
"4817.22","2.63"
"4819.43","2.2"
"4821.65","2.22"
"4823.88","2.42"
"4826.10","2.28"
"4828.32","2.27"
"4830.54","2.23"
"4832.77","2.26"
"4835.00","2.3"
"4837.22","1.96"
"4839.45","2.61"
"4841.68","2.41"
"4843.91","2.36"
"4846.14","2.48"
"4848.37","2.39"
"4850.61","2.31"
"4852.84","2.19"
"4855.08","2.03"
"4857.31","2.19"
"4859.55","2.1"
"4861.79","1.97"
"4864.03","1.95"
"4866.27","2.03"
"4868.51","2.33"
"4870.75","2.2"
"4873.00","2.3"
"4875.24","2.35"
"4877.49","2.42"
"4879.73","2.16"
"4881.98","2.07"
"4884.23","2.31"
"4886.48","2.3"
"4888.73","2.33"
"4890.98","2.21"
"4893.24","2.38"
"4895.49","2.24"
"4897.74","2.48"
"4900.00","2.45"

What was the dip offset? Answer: -0.28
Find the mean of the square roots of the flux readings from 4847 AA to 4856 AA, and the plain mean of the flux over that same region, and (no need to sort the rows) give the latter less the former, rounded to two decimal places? 0.74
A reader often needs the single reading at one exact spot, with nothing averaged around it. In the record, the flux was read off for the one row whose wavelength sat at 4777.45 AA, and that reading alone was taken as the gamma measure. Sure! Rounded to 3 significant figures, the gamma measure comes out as 2.08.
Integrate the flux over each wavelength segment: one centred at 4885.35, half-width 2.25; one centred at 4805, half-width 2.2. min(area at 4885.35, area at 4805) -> 10.4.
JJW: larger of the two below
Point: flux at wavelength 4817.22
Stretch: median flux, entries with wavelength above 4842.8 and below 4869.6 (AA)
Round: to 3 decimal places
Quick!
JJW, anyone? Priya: 2.630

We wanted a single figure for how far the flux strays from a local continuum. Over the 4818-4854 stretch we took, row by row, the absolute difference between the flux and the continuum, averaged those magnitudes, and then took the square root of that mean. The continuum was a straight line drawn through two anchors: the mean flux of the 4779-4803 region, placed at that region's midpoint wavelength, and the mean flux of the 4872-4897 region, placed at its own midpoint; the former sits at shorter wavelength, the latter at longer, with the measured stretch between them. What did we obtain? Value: 0.33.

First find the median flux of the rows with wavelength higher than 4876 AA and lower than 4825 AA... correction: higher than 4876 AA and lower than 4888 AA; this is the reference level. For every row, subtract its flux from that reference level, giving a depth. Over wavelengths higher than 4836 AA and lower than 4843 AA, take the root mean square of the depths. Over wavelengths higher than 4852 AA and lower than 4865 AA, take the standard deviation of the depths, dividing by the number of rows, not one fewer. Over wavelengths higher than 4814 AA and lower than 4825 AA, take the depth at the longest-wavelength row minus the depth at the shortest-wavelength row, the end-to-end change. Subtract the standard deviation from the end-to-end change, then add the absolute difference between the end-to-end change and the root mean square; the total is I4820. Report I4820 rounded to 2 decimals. 0.18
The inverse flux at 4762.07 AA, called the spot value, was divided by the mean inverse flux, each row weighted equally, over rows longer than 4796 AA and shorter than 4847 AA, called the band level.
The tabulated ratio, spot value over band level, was 1.04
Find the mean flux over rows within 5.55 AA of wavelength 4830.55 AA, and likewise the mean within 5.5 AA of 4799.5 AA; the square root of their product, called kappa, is 2.32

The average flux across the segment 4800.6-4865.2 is 2.28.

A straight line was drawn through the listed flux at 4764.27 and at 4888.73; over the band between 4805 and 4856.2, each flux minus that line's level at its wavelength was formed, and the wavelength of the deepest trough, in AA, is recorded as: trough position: 4837.22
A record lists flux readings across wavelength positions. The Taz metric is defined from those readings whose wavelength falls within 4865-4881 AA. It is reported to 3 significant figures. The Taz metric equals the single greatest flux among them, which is 2.42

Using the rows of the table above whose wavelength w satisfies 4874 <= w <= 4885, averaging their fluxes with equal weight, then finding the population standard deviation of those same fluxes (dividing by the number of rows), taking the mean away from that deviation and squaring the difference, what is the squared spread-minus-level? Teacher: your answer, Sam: 4.6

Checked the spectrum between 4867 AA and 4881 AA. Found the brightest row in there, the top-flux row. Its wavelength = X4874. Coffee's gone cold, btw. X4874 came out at 4877.49 AA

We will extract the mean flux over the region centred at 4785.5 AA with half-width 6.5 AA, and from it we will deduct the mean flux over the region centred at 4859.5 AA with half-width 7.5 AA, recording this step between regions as 0.23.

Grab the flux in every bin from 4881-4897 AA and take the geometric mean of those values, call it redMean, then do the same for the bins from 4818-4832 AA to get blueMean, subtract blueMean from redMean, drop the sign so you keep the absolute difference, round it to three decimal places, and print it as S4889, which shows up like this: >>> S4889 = 0.008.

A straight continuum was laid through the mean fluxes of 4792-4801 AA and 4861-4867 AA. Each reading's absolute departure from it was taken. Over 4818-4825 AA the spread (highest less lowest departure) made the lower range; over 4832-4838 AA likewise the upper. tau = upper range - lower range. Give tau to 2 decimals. -0.12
